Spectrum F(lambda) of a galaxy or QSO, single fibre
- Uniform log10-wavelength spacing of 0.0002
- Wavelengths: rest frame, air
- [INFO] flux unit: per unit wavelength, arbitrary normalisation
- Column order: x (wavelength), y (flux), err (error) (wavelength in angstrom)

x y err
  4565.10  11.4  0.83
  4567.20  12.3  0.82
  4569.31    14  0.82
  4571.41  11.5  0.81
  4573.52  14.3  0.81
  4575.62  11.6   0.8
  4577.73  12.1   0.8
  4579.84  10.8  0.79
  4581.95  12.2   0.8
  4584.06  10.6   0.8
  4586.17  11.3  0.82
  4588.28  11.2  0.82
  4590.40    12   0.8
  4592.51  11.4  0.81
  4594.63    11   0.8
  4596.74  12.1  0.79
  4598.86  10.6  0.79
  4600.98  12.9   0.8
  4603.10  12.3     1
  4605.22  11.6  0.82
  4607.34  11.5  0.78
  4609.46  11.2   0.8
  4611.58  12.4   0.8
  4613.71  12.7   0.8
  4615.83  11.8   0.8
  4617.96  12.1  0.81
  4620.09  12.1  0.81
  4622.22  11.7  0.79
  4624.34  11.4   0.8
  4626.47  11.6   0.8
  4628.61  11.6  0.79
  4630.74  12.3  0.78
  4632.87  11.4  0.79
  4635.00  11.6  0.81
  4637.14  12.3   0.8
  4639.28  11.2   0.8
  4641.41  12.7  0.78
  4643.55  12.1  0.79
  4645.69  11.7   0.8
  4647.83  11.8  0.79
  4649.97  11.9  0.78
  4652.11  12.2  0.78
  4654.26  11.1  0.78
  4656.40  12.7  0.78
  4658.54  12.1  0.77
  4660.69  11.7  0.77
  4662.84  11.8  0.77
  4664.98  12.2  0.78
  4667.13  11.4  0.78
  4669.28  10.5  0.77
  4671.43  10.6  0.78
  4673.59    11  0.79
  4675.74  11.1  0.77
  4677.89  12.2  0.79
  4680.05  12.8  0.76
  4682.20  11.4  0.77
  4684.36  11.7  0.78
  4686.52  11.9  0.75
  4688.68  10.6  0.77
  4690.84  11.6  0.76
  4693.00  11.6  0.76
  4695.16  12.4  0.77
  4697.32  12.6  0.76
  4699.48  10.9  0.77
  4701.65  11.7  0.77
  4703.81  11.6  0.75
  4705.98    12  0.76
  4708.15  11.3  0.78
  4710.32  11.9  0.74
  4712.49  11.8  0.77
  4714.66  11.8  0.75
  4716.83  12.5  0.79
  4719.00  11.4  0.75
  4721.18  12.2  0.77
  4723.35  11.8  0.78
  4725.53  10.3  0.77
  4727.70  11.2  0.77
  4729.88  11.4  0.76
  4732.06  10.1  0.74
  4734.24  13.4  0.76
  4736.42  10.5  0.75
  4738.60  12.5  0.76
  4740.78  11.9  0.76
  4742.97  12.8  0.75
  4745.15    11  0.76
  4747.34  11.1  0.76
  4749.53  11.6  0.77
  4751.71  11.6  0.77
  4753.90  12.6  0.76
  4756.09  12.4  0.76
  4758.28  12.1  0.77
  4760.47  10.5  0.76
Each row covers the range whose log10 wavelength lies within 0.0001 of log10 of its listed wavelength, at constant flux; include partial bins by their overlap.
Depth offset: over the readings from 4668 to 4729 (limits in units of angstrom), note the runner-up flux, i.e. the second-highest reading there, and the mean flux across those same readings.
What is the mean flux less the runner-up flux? -1.0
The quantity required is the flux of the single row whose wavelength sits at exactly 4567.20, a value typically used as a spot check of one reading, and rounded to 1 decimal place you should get 12.3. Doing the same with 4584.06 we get 10.6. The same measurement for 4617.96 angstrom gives 12.1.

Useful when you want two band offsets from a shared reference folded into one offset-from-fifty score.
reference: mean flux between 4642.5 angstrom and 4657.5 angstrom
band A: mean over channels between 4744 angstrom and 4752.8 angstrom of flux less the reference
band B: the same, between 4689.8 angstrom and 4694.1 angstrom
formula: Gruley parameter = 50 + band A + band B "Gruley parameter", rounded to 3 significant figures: 49.1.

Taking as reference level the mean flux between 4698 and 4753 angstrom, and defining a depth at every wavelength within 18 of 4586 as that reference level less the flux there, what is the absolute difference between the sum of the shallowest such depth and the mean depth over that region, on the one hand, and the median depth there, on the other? 3.0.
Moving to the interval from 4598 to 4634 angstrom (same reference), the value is 1.4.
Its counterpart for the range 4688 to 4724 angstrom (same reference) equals 0.9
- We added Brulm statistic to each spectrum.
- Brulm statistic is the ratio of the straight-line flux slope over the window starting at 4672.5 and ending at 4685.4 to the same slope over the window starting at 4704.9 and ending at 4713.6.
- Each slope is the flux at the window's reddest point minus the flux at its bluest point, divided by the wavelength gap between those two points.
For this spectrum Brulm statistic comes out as -2.1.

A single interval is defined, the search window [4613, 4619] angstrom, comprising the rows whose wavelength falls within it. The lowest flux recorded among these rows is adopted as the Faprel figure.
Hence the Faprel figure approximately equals 11.8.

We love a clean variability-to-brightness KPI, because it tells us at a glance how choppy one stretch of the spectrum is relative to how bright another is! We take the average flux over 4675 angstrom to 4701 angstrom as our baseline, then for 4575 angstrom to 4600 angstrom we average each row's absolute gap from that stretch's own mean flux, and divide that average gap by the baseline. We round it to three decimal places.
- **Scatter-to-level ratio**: 0.042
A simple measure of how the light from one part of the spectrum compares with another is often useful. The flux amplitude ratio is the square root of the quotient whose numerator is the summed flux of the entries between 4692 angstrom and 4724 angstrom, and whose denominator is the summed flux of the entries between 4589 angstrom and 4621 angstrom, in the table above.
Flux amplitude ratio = 1.00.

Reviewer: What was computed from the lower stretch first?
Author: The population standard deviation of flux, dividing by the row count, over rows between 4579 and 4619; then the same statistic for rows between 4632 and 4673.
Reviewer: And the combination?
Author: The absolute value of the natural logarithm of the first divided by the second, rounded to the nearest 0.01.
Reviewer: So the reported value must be 0.12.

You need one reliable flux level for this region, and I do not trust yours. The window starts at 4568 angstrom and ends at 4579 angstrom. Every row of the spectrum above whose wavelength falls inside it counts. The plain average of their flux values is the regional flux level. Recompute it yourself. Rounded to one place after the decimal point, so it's 12.7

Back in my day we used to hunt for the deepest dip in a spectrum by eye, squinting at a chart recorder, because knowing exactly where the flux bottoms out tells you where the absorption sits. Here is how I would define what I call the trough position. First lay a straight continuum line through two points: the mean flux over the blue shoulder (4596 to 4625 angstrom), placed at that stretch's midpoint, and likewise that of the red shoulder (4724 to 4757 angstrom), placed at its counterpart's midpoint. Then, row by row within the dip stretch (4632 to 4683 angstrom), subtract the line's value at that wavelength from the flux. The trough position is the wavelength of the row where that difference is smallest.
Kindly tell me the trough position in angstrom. 4669.28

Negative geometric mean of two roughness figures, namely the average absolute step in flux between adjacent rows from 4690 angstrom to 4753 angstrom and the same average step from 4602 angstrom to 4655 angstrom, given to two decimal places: -0.67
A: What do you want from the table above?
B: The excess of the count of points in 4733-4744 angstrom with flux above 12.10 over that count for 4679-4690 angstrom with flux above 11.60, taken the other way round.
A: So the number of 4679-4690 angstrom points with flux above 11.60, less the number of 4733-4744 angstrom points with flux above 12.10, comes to 0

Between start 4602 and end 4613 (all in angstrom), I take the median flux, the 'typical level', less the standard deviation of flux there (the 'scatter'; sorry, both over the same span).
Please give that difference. 11.1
